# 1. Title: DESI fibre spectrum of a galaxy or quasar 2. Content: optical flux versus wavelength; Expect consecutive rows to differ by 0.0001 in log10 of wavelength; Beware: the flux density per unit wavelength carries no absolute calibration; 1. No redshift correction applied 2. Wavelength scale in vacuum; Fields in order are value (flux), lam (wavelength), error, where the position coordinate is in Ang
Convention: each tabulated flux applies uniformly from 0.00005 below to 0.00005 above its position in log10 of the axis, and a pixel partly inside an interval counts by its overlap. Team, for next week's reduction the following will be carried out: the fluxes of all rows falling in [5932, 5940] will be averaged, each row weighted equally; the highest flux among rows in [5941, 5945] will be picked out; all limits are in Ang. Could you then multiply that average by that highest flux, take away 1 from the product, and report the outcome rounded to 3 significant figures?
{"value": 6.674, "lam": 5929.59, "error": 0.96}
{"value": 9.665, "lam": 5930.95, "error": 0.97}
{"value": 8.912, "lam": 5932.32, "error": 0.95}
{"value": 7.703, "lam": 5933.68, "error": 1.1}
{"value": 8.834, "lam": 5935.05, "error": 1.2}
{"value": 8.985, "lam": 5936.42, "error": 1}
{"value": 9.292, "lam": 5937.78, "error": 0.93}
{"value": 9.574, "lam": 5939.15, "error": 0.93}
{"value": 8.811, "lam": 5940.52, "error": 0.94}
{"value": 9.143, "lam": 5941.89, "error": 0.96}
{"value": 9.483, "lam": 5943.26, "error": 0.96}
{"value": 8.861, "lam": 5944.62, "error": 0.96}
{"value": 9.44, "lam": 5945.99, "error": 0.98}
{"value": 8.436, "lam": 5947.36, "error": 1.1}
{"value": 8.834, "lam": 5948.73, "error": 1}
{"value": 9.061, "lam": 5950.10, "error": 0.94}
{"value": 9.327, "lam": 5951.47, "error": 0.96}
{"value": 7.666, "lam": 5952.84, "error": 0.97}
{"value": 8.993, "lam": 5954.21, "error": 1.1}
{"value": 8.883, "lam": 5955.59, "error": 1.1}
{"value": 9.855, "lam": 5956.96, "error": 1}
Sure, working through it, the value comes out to 83.2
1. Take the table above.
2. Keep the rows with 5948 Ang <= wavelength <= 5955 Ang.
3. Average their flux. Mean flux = 8.8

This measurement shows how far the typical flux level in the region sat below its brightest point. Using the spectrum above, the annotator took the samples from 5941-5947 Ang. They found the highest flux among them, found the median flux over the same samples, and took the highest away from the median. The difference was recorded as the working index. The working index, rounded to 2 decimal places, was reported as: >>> -0.19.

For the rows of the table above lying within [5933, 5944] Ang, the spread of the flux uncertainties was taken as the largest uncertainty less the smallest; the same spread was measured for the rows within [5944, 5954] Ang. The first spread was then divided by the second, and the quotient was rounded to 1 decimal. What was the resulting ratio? 1.7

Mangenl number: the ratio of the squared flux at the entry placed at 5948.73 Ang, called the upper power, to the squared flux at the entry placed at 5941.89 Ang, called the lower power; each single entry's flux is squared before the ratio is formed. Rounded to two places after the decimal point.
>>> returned 0.93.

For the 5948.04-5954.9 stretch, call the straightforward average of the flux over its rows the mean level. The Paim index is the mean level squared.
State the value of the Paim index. 77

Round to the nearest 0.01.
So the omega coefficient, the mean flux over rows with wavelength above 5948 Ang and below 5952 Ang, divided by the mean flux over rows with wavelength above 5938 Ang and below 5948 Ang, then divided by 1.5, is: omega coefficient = 0.66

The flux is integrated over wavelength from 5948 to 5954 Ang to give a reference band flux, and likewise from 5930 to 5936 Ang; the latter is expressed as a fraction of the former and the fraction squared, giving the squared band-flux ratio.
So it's 1.0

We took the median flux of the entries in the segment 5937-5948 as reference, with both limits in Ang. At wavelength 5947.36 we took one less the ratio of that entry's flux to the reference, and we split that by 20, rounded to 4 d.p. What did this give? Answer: 0.0042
